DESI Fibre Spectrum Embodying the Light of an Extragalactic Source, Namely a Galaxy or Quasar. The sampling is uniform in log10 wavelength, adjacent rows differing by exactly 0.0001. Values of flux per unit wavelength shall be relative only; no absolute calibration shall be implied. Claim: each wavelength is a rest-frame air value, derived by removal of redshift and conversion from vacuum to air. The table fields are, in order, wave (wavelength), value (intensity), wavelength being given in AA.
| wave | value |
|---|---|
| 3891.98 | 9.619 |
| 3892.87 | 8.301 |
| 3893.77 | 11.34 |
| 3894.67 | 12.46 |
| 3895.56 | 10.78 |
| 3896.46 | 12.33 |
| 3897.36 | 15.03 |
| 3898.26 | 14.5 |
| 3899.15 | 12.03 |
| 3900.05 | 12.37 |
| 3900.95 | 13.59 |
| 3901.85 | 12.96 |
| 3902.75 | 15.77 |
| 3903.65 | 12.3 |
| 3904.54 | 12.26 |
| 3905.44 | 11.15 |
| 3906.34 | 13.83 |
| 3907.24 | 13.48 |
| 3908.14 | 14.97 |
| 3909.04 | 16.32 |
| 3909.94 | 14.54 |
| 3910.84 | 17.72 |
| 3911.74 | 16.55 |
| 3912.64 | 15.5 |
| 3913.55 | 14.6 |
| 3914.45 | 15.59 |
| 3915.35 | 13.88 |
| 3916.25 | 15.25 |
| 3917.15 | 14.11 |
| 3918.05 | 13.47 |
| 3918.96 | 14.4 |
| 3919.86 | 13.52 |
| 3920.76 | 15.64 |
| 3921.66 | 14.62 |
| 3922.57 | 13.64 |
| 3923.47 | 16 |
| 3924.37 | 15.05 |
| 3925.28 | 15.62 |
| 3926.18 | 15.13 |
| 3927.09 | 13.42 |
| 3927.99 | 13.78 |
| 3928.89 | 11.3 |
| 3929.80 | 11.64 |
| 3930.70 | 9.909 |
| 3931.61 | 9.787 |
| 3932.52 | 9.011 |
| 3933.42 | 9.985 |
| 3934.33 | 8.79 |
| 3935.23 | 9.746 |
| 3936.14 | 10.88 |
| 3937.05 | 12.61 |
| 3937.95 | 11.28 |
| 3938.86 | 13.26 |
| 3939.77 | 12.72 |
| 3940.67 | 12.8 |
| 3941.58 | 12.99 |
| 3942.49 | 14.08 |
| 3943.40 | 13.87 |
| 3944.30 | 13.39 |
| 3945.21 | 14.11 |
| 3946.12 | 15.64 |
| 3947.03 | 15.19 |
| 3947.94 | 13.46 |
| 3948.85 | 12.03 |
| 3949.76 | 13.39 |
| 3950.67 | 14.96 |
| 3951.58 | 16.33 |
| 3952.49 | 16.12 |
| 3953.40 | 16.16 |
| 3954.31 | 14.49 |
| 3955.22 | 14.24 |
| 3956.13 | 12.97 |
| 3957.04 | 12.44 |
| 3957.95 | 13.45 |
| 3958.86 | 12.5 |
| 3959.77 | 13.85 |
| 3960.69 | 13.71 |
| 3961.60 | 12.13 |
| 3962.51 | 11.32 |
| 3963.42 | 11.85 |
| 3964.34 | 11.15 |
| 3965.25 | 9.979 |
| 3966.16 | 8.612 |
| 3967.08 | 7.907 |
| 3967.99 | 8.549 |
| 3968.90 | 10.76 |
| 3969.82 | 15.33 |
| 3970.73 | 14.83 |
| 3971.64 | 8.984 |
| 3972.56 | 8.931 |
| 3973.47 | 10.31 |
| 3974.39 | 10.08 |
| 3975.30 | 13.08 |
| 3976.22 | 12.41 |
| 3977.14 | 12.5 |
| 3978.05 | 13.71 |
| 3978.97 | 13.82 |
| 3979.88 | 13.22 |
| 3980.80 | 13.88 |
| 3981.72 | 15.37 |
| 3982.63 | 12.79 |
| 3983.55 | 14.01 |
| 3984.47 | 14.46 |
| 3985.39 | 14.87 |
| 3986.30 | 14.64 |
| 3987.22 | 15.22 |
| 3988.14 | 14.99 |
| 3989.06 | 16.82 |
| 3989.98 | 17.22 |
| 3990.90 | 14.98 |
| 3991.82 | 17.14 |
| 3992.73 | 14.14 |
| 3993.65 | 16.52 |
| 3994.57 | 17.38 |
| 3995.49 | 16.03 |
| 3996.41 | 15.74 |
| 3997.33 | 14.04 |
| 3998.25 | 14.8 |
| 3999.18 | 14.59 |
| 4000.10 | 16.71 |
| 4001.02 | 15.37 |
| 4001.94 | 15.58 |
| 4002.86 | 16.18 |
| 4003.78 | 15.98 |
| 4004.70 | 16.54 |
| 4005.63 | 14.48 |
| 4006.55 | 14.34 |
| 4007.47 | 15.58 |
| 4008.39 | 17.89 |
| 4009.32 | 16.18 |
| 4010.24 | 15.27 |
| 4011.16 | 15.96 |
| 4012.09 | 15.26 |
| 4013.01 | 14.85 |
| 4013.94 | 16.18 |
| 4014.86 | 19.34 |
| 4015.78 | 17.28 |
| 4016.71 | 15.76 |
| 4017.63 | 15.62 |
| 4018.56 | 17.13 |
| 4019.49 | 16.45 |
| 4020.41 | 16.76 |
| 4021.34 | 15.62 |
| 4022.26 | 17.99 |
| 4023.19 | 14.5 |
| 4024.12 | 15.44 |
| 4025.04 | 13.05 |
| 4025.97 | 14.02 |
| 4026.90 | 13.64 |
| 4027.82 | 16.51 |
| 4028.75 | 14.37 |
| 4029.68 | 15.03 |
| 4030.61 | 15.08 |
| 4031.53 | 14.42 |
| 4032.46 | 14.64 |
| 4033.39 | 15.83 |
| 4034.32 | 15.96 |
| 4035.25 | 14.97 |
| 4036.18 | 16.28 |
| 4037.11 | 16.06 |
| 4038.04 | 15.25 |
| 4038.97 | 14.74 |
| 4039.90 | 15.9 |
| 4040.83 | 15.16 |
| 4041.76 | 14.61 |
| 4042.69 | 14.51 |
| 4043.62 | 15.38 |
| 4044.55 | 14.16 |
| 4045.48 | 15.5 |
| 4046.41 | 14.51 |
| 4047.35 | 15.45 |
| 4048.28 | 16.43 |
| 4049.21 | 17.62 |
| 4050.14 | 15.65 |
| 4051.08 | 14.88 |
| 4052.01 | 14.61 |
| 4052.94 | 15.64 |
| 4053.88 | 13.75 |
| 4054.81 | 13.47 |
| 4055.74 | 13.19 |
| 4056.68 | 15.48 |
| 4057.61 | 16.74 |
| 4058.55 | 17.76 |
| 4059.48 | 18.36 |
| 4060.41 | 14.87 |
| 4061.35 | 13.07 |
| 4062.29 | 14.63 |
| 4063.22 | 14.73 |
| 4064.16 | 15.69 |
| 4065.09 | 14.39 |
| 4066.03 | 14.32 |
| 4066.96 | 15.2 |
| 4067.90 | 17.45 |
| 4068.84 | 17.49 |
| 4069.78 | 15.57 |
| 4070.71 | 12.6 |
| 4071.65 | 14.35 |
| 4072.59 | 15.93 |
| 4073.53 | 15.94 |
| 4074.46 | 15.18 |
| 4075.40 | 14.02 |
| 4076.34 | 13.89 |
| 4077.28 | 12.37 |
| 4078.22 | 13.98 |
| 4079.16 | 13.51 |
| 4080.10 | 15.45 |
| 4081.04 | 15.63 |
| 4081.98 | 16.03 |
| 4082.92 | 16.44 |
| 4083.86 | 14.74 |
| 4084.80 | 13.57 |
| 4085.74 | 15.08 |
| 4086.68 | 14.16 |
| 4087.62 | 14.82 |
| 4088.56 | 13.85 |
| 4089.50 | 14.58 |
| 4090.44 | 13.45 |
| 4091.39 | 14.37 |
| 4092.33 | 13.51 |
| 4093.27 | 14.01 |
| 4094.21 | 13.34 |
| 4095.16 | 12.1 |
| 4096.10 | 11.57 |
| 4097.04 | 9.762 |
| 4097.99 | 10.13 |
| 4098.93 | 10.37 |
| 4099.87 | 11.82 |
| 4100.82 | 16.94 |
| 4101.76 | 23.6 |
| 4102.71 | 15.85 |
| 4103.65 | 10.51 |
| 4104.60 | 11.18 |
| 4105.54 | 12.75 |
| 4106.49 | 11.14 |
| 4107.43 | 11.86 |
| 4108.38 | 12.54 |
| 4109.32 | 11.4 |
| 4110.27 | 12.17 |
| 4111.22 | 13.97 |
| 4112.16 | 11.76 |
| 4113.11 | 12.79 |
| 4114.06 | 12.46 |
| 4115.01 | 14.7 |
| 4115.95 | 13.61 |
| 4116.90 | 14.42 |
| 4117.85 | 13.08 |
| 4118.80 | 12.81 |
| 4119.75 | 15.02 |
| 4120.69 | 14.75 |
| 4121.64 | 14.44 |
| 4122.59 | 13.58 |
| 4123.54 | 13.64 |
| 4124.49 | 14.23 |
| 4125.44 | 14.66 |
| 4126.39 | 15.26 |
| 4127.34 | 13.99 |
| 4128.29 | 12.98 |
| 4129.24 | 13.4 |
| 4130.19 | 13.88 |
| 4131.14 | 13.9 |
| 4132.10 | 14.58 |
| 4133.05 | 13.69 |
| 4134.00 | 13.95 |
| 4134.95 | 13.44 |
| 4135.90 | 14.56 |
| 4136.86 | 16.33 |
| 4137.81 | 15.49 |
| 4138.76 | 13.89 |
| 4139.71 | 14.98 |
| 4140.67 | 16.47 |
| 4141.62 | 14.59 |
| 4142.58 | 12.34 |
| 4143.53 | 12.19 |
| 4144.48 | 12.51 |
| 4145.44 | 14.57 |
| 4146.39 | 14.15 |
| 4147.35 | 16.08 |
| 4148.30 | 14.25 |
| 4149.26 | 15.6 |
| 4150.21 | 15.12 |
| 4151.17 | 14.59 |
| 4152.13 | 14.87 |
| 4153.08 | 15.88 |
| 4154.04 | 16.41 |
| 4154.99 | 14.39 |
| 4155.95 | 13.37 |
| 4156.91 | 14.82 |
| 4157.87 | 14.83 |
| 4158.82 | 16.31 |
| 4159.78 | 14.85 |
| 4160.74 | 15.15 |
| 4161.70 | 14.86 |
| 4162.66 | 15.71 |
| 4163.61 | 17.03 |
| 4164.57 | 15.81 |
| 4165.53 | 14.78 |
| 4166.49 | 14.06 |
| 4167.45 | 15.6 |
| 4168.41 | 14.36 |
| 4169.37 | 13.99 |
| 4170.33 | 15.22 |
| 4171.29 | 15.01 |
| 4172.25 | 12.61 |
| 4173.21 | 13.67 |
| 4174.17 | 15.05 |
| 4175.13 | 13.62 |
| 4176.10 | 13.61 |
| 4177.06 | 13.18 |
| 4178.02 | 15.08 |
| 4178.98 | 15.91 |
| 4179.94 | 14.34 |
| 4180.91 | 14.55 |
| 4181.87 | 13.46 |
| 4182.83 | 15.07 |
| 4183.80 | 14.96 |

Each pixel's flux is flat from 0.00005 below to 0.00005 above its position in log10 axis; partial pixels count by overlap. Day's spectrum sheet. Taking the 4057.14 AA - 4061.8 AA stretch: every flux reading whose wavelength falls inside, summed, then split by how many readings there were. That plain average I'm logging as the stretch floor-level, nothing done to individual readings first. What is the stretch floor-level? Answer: 16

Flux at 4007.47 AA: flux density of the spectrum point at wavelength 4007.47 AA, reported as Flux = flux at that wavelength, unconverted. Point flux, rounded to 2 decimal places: 15.58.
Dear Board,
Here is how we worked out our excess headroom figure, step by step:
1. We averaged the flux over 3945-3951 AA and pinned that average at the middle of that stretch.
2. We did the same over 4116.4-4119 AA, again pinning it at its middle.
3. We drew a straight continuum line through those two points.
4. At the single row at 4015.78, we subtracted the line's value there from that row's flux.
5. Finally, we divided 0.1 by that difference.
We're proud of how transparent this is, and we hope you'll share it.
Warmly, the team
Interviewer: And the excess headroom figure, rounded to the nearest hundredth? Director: 0.03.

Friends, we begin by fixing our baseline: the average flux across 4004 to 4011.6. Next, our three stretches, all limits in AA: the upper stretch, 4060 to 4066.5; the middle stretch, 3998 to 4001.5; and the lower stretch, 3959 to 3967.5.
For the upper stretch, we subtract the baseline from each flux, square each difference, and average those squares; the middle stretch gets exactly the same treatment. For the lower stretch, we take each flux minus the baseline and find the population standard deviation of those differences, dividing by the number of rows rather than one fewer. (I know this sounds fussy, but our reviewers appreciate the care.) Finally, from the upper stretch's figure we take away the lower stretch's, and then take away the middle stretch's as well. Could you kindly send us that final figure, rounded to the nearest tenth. -0.7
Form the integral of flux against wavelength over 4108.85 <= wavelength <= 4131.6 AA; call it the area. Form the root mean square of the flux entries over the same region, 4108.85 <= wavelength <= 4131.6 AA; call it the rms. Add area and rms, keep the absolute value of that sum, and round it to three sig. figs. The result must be 324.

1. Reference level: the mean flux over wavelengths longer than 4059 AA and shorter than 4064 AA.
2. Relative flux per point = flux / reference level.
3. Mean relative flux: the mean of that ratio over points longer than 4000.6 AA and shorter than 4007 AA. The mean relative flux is 1.02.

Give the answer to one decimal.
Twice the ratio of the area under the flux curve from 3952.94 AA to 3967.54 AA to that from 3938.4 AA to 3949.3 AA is 2.4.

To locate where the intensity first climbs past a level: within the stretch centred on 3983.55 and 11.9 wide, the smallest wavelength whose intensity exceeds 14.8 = 3981.72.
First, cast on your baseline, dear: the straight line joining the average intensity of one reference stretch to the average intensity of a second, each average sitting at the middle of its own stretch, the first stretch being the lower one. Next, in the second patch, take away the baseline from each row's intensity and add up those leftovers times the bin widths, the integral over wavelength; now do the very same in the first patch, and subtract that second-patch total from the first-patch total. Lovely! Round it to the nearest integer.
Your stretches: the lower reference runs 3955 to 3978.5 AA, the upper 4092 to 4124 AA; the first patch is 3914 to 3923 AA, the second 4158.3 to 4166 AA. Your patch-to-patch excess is 14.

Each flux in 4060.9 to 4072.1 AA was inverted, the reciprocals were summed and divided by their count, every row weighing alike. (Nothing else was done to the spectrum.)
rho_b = 0.067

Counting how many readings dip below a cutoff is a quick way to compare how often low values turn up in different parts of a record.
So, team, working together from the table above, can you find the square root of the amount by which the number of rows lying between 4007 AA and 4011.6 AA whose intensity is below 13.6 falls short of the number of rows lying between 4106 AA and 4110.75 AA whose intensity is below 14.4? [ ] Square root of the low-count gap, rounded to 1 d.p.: 2.2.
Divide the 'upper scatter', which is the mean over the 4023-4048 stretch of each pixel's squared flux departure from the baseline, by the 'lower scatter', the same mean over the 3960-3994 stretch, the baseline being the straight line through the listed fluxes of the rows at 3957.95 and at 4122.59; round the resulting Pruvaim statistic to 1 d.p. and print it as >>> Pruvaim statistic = 0.4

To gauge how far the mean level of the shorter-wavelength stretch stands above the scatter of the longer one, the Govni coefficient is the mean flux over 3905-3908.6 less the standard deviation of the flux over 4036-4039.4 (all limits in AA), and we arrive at 12.7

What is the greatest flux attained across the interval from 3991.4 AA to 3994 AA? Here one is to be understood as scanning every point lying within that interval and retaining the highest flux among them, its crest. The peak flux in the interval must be 17.14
